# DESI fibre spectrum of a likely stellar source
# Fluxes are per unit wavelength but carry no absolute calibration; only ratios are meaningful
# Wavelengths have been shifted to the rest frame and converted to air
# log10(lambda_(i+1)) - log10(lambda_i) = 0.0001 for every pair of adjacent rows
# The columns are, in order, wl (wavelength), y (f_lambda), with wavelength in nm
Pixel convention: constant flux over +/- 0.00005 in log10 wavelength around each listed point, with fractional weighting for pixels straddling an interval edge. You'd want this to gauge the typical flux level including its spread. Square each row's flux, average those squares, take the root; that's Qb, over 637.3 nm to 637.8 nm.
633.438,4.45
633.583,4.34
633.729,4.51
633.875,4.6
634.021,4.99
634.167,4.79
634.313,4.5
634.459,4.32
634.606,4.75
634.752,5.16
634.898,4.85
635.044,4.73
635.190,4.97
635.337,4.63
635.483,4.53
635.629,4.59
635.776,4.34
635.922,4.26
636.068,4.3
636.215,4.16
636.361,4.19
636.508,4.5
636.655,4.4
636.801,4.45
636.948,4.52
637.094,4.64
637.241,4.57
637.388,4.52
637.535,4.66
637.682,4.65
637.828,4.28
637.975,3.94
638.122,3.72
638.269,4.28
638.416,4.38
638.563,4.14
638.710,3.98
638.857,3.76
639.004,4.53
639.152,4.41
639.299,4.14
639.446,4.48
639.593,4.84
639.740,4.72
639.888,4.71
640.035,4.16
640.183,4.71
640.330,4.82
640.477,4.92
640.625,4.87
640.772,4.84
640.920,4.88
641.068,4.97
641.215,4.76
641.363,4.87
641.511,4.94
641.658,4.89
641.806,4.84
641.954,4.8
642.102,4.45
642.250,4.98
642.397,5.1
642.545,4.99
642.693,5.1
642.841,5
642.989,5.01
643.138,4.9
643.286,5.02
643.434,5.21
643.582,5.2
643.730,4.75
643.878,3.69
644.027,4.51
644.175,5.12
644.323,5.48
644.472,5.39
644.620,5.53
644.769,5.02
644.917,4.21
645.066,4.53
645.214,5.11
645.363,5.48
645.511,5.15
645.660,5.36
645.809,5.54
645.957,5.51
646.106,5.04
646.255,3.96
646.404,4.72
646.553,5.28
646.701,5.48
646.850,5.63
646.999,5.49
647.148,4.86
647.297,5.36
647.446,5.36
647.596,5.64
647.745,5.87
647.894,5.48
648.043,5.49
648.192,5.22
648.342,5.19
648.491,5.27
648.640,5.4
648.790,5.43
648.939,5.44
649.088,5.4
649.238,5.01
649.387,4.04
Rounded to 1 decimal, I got 4.6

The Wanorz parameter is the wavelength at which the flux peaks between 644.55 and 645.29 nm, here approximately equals 644.620 nm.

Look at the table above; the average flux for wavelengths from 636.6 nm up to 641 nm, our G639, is 4.5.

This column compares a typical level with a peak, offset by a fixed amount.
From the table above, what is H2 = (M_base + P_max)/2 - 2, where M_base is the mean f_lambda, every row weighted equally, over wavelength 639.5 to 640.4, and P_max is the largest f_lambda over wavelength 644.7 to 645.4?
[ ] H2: 3.1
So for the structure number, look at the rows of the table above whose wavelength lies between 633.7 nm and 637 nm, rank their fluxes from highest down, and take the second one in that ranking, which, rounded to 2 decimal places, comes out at 4.99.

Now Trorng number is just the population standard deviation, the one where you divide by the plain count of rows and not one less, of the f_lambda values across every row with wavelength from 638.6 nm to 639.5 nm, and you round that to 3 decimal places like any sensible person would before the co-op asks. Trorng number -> 0.281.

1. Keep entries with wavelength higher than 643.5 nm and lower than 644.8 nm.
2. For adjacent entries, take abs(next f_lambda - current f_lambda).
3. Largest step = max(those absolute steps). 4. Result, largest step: 1.06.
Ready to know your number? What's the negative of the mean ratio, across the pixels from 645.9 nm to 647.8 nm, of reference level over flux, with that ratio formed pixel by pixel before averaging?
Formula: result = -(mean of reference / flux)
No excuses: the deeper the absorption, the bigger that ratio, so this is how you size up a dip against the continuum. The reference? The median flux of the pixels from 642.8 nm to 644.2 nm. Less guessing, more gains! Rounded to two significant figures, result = -0.96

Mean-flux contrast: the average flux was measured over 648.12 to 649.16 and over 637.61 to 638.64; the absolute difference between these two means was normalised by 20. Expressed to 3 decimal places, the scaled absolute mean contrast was 0.057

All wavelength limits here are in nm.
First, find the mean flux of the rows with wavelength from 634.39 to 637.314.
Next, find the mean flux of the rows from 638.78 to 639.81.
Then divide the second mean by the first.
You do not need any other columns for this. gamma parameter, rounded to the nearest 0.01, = 0.97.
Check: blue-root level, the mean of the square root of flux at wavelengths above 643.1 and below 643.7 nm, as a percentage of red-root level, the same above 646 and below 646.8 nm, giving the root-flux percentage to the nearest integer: 102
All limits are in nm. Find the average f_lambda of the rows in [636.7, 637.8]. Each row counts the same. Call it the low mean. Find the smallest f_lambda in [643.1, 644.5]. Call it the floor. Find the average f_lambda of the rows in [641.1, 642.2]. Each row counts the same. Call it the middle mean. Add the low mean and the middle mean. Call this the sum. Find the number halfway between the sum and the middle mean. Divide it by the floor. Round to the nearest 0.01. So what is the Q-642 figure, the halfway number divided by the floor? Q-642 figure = 1.92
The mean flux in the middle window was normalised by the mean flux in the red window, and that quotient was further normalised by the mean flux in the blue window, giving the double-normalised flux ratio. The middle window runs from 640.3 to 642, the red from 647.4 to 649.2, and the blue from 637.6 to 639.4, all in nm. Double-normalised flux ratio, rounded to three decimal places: 0.214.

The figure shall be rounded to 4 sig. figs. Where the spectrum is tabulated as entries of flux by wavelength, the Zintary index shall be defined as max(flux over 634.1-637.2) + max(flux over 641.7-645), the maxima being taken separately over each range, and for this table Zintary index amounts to 10.69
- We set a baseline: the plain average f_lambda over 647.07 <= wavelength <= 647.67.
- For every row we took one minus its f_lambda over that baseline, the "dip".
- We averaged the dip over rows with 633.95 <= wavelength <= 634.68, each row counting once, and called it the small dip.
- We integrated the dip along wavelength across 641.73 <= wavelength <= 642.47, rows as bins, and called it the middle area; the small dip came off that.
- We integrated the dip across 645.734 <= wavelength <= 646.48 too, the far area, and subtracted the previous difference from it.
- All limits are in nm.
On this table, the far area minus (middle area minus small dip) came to 0.10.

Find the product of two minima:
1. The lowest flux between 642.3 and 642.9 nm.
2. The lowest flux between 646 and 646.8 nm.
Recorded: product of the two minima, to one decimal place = 19.8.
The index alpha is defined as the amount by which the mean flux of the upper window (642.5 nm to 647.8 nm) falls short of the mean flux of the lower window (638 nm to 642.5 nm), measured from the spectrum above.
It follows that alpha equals -0.50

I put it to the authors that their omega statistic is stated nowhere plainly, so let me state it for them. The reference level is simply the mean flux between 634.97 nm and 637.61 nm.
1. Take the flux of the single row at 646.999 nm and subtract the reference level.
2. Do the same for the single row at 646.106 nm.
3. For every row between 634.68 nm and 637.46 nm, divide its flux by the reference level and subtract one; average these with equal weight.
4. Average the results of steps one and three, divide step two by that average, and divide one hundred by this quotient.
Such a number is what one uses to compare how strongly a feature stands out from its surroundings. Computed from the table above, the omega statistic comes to 92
